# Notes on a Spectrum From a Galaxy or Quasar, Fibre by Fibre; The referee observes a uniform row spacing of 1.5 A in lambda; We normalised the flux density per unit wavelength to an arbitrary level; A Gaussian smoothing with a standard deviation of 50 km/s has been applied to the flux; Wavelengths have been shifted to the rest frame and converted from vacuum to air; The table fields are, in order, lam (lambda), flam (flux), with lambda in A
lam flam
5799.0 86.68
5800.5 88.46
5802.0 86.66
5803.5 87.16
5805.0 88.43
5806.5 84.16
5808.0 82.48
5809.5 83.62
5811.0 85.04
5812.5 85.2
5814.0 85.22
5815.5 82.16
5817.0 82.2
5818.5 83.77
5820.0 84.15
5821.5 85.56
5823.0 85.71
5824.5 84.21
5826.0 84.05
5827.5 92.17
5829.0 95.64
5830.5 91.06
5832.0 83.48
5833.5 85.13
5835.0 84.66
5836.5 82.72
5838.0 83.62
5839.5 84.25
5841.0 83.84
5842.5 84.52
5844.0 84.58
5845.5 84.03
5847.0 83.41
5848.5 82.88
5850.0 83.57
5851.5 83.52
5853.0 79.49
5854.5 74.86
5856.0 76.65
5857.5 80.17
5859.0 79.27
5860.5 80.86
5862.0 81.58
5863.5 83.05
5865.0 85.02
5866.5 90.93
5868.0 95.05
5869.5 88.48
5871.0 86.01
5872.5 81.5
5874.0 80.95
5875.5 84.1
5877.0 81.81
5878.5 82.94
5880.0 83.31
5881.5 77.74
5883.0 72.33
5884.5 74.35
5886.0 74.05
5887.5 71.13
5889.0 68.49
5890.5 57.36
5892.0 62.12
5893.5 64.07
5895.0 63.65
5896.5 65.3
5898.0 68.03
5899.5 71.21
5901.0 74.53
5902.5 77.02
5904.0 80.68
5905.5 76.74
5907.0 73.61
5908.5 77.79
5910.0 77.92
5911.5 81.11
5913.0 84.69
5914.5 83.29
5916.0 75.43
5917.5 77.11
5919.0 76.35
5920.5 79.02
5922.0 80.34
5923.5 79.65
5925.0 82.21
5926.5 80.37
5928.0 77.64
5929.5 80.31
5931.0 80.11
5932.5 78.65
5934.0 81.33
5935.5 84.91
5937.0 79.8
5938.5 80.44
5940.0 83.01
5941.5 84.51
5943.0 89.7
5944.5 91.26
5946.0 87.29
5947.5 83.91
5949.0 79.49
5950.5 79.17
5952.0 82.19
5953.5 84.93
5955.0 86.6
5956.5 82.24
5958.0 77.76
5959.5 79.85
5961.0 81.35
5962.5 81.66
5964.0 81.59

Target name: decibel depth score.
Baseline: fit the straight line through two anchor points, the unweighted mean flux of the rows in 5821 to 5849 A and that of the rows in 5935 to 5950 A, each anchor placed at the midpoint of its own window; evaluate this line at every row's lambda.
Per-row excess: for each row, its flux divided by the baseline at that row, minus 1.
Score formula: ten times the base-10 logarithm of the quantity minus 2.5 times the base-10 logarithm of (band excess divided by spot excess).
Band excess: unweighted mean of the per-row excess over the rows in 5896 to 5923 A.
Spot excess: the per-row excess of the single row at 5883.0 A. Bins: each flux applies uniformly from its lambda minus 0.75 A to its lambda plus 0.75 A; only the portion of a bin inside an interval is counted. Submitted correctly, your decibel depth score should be -3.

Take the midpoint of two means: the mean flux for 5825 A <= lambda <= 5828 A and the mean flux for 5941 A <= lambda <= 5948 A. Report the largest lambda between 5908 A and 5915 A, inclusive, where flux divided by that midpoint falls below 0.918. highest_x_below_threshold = 5910.0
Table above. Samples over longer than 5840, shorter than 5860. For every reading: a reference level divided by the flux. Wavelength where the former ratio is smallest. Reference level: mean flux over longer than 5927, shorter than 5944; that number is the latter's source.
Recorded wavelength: 5844.0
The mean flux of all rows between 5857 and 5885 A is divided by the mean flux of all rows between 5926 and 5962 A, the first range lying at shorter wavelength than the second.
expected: 1.00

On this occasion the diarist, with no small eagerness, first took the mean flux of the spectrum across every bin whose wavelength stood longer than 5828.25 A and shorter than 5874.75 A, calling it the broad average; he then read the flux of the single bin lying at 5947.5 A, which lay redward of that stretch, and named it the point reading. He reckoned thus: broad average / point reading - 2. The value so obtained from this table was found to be -1.00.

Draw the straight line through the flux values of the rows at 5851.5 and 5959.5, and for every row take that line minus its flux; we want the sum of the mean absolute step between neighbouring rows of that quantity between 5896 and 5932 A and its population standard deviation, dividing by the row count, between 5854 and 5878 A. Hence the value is 7.70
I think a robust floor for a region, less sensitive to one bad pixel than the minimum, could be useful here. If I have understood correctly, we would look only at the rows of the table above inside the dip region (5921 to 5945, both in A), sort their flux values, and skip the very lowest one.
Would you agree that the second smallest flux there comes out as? 78.65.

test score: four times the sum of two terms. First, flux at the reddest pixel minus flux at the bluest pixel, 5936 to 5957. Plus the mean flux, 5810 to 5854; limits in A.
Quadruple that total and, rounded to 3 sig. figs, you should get 349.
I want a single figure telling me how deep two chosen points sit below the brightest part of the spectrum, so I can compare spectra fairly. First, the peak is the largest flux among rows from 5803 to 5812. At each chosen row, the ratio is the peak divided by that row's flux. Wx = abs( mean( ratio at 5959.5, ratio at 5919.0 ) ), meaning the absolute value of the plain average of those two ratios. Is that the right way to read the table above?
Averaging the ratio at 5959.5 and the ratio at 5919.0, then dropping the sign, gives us 1.13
